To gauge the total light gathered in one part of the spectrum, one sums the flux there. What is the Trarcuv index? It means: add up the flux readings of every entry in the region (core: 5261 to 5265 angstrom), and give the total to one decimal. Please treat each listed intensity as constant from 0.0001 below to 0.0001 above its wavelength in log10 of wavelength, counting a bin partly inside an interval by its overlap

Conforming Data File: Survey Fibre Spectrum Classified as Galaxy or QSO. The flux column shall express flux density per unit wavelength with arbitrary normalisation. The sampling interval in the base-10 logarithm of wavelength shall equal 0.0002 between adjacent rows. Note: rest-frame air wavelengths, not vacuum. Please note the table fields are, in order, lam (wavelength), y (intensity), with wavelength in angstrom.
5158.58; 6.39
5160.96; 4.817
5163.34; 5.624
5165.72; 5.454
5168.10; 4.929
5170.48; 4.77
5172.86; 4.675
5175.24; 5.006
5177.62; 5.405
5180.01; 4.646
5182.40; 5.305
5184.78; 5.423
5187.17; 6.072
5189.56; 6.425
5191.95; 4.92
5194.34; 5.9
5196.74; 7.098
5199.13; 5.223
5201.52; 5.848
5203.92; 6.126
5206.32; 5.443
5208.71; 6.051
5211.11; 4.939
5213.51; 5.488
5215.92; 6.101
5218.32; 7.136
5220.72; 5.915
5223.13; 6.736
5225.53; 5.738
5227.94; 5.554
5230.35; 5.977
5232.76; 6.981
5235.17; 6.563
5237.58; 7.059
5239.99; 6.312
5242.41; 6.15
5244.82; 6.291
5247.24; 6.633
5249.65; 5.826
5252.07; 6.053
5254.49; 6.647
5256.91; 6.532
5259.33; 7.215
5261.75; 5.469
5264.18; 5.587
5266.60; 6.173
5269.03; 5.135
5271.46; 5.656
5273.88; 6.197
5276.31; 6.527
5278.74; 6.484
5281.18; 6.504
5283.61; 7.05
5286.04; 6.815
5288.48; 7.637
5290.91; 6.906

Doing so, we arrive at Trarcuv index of 11.1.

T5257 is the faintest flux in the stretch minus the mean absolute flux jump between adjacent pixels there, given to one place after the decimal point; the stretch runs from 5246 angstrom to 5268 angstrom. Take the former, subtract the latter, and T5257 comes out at 4.9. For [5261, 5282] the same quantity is 4.7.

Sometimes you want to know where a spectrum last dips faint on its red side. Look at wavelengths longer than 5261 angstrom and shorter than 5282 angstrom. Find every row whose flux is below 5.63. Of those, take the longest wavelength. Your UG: 5269.03 angstrom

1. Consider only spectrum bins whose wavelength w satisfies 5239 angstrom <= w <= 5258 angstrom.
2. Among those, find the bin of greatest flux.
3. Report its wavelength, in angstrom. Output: 5254.49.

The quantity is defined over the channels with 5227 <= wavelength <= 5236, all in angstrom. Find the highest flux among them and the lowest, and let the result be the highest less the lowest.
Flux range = 1.4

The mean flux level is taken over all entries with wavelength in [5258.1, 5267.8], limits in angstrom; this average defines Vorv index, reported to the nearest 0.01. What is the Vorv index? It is 6.11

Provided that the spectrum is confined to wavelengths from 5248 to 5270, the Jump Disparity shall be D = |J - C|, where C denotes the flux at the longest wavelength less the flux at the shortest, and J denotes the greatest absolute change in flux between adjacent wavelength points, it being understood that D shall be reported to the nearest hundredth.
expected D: 2.44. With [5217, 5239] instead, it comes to 1.30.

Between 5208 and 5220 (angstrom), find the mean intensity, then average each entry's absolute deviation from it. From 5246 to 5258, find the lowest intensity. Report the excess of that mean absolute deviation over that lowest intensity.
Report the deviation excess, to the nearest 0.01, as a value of -5.24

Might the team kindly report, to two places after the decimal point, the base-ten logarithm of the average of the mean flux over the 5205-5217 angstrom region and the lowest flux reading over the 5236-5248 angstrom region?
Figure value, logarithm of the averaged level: 0.77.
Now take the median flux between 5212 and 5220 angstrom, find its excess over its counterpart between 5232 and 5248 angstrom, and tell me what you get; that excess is -0.46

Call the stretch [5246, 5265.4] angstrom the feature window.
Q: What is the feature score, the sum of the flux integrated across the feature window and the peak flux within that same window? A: 128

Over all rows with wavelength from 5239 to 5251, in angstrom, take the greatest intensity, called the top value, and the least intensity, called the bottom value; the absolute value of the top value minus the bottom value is 0.8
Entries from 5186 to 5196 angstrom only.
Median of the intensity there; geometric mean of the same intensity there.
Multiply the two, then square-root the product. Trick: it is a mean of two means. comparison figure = 5.89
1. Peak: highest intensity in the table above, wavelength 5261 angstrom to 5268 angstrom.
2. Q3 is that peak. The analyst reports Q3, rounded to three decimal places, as 6.173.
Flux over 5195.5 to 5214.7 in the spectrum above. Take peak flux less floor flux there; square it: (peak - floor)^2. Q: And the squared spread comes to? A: 4.7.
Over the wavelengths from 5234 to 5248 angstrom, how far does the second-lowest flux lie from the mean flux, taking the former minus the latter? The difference -0.21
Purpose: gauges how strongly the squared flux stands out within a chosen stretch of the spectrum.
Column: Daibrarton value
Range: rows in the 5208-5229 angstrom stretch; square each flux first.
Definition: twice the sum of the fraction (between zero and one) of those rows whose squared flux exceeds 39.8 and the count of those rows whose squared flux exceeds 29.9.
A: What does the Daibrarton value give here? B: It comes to 16.4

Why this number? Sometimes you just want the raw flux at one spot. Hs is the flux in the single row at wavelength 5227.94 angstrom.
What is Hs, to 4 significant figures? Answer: 5.554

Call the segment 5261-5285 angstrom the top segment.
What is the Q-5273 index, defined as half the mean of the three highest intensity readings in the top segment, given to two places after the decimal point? 3.35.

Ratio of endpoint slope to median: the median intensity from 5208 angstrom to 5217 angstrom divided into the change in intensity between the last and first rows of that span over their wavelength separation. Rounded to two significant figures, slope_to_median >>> 0.0012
